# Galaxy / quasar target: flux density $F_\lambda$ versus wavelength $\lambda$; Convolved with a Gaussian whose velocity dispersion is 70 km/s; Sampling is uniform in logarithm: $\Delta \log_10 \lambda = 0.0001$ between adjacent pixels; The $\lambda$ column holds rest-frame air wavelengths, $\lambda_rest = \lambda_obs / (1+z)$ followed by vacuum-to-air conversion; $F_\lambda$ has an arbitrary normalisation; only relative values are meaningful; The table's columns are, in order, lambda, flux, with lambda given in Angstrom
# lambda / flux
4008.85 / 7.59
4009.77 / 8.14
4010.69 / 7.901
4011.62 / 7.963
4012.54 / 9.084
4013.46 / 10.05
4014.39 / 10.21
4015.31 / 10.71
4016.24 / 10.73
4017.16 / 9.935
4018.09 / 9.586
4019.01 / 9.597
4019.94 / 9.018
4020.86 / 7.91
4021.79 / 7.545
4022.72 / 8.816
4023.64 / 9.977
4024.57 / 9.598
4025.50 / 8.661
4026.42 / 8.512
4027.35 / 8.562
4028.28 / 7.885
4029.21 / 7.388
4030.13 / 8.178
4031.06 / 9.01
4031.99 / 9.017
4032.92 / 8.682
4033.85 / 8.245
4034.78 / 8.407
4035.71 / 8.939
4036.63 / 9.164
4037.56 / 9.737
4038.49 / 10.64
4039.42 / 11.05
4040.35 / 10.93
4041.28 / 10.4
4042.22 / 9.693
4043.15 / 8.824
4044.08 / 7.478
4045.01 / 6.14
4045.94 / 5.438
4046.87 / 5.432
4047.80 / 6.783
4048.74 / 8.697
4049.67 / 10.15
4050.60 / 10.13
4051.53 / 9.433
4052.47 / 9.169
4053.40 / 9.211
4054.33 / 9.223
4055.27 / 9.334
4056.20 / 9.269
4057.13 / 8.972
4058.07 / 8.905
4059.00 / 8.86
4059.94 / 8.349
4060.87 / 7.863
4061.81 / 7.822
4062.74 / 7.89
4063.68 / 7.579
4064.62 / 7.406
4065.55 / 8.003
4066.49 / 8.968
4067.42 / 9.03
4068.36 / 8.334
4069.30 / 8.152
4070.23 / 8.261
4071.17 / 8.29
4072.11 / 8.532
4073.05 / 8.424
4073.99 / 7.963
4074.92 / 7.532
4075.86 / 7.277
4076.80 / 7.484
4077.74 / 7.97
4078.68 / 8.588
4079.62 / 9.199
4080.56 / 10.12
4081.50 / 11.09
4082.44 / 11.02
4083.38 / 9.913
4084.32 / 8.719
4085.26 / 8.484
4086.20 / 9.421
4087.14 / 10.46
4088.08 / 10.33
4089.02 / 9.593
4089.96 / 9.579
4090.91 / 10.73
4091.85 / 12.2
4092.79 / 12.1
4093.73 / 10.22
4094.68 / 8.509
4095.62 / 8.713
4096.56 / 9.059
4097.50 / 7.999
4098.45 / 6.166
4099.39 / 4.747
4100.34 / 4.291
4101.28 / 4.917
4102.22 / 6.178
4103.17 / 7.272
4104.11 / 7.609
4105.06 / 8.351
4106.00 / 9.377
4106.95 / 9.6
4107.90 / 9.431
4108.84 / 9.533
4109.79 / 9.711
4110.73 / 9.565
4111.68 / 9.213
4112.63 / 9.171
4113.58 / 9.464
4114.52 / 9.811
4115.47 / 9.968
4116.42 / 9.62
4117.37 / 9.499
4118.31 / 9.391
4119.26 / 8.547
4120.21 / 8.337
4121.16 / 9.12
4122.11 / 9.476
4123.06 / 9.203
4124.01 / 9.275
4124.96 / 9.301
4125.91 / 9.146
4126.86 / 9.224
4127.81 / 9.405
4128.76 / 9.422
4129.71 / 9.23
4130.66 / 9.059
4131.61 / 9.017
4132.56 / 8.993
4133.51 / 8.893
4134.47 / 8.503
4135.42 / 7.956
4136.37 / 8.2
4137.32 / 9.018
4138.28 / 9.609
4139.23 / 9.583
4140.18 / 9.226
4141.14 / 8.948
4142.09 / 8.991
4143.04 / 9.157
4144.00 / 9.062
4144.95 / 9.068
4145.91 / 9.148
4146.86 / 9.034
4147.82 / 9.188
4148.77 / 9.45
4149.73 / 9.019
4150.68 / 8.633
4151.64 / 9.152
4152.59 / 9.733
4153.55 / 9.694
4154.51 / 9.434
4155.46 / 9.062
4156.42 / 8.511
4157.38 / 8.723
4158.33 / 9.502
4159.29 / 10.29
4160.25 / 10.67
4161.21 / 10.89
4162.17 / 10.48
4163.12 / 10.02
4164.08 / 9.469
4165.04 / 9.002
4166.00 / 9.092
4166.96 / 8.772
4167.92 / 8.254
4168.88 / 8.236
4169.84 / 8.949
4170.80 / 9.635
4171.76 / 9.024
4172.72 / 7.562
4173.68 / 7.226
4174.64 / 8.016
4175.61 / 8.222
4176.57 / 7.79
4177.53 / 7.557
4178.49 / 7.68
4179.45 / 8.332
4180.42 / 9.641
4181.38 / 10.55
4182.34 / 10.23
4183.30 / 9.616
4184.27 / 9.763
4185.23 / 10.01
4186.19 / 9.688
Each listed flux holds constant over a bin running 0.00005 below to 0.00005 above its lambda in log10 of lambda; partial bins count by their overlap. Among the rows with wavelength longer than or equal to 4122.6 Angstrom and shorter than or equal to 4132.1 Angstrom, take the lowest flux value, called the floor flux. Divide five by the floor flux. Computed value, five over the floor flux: 0.55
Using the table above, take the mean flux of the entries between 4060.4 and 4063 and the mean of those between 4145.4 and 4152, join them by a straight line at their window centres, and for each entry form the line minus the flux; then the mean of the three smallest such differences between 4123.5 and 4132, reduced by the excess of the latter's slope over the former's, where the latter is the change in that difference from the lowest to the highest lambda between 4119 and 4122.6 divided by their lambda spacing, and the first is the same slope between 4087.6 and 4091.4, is -0.4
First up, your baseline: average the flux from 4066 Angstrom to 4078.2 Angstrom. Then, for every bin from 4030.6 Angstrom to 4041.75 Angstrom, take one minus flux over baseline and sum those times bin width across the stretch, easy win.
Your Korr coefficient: -1.8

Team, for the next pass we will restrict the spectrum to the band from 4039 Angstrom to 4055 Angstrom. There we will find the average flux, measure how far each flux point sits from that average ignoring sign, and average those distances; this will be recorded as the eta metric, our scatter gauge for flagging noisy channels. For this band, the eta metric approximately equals 1.5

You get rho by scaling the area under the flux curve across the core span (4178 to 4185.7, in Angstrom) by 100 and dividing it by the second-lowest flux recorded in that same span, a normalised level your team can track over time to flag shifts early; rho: 876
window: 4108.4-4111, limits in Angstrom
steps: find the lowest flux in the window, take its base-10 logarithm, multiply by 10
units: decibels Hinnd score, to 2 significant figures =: 9.8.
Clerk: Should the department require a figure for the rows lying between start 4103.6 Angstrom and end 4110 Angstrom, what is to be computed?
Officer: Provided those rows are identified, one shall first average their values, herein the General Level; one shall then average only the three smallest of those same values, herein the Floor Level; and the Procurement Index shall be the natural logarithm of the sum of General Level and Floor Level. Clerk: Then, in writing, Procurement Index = 2.86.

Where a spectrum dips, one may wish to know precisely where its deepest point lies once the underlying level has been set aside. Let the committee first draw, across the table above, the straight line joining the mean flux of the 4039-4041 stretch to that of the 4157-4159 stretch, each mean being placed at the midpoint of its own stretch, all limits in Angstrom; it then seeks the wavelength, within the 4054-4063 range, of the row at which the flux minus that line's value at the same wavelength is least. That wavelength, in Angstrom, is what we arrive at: 4061.81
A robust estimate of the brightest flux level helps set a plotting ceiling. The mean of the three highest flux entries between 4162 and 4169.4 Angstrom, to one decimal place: 10.0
